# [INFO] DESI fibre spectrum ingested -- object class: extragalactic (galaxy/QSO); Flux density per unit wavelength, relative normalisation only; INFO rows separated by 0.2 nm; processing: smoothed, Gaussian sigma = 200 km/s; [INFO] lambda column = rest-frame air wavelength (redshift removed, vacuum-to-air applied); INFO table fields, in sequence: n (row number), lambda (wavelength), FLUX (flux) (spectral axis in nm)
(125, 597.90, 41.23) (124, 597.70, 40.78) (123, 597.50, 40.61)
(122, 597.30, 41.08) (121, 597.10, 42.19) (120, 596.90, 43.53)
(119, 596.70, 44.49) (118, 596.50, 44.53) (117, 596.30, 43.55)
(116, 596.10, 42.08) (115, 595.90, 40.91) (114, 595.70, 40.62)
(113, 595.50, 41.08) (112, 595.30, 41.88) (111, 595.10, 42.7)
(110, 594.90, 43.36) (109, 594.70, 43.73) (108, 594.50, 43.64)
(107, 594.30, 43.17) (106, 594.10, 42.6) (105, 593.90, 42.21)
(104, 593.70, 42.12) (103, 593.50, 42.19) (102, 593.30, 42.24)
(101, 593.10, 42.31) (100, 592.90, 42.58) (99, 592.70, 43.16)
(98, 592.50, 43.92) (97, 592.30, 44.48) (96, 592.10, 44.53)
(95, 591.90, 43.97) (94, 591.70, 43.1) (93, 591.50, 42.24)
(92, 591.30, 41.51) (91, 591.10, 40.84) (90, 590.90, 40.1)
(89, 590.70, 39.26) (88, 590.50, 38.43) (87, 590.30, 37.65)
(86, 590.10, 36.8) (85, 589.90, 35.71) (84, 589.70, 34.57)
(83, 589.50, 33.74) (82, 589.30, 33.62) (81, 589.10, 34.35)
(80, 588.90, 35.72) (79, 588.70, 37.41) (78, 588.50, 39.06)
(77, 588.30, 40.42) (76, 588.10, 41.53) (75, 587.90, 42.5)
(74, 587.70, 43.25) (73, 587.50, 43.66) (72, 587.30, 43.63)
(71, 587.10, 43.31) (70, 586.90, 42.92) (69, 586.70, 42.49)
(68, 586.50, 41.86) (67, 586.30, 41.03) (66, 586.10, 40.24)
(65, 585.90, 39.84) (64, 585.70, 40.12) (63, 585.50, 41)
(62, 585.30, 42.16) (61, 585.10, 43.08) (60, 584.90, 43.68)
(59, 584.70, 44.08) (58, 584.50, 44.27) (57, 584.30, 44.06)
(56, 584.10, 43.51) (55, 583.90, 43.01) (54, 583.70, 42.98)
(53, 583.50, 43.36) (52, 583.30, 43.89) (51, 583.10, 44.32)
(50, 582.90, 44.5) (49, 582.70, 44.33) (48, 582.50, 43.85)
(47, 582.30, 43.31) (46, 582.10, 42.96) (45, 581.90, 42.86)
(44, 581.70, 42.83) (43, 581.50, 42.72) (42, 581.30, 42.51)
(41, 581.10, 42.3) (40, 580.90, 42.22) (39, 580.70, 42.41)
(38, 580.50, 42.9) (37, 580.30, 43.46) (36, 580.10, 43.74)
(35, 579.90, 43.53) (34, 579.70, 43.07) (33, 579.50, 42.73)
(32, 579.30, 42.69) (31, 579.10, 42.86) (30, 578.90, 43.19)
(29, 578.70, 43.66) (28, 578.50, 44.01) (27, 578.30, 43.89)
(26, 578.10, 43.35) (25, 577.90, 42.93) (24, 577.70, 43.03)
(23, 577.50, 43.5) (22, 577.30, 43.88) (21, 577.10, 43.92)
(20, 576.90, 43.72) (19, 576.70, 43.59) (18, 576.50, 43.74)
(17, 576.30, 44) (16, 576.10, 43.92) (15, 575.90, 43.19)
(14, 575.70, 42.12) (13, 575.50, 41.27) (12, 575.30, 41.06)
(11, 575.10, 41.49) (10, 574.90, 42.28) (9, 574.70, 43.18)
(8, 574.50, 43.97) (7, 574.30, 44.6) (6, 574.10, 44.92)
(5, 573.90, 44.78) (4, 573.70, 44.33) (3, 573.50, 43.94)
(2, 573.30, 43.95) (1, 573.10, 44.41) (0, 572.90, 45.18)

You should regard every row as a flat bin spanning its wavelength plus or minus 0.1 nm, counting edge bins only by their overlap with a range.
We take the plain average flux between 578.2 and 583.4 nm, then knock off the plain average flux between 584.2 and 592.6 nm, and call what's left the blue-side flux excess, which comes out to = 2.54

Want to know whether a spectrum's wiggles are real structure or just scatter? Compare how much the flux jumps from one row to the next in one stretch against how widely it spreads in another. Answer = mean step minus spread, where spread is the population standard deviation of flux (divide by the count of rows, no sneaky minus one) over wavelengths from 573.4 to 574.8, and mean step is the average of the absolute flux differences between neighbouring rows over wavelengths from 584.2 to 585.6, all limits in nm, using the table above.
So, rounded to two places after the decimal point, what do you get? 0.02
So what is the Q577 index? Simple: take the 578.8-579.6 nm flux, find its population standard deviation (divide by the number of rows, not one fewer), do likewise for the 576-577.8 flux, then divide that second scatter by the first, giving 1.4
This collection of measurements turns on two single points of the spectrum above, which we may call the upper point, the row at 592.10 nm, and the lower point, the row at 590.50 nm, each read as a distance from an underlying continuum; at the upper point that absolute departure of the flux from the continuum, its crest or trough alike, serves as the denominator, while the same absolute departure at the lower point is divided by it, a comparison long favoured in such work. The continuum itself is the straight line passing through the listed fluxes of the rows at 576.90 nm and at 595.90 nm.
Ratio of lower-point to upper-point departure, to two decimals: 1.07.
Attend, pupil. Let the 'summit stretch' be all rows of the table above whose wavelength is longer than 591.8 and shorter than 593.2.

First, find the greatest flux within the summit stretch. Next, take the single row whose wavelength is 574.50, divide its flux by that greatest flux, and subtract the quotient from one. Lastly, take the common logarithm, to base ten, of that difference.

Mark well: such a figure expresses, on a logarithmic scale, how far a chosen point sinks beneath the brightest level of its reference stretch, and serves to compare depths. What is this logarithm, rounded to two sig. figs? -1.9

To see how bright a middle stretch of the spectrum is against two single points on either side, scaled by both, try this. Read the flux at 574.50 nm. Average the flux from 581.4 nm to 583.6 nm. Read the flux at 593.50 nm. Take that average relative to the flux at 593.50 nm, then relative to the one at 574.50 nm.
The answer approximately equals 0.0235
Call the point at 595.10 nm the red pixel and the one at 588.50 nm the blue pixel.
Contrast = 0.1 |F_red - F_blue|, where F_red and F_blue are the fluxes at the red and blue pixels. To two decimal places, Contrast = 0.36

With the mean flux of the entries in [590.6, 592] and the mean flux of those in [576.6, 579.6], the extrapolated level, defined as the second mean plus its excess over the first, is 45.2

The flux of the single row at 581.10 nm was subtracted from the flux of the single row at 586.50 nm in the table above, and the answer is -0.4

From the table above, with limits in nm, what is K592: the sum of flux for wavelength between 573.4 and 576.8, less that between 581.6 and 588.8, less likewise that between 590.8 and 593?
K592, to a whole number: -1265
